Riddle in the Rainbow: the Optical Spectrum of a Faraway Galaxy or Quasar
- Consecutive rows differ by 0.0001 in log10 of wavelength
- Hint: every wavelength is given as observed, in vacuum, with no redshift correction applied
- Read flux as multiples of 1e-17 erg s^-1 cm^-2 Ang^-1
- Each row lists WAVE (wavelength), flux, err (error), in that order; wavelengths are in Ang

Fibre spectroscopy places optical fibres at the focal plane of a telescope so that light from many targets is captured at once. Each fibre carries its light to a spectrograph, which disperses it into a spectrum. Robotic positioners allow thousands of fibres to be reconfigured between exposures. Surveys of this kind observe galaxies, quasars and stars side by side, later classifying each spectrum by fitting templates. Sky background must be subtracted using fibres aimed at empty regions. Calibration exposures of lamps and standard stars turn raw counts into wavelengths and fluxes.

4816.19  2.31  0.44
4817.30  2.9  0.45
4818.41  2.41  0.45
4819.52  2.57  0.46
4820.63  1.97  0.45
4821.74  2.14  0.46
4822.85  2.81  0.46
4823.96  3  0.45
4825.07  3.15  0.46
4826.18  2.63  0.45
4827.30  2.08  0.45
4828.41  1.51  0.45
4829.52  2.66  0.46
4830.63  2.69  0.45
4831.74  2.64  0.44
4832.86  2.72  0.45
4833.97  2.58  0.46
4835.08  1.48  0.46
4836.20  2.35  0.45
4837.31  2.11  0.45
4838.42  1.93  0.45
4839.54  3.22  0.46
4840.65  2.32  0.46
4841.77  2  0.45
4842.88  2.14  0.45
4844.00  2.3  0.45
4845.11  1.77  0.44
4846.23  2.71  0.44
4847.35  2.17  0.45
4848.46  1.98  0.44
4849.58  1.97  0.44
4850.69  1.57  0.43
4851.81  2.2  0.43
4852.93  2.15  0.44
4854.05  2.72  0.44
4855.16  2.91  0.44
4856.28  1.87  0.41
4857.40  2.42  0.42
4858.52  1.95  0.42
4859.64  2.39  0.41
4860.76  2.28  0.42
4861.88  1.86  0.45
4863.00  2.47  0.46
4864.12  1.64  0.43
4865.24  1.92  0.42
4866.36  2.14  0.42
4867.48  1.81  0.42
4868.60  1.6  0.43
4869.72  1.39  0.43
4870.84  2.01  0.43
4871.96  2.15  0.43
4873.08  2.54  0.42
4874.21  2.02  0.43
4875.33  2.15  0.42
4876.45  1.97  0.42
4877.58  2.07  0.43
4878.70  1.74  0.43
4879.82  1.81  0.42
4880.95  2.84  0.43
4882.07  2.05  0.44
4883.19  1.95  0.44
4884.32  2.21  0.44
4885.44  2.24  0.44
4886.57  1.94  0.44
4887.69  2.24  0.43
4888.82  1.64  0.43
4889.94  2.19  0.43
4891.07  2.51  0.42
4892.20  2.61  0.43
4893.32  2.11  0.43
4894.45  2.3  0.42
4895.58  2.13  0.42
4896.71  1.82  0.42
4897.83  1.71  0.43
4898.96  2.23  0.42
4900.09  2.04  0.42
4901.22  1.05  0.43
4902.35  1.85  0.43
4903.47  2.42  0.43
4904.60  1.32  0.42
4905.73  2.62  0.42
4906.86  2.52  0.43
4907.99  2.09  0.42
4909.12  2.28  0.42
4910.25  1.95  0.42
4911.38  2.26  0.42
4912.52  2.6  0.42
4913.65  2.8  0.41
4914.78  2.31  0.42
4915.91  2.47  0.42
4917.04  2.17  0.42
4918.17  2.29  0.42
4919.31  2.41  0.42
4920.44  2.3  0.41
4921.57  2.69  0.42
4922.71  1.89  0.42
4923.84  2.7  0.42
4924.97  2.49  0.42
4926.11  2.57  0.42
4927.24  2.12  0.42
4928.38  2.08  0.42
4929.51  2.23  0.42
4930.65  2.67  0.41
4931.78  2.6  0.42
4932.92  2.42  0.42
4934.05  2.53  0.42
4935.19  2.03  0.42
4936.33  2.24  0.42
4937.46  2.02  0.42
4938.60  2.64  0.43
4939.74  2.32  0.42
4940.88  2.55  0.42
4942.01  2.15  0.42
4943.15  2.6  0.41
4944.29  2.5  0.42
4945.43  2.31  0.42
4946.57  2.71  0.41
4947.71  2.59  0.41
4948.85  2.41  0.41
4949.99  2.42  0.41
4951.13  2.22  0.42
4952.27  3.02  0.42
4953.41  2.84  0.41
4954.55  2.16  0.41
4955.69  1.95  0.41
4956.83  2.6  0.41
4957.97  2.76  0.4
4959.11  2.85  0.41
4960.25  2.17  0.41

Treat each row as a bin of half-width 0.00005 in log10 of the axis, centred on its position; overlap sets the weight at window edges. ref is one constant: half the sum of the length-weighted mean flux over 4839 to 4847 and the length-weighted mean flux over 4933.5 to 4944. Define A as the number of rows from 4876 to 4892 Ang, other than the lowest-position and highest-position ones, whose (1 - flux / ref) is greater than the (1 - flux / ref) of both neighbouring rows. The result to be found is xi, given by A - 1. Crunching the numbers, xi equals 3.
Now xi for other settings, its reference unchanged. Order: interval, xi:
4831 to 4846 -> 2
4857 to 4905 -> 12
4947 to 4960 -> 2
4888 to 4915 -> 5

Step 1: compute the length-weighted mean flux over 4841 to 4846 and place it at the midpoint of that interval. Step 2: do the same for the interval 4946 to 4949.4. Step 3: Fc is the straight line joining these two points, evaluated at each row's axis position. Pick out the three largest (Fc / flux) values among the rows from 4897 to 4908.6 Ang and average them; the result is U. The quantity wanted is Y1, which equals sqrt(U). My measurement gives 1.34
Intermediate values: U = 1.81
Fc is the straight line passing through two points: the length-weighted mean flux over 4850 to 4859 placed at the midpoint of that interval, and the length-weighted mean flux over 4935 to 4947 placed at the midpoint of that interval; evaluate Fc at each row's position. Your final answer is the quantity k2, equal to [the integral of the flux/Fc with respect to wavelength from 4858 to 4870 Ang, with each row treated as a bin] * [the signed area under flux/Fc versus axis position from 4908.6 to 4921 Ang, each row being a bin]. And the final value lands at 132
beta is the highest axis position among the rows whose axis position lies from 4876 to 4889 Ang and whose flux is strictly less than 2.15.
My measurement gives 4888.82 Ang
